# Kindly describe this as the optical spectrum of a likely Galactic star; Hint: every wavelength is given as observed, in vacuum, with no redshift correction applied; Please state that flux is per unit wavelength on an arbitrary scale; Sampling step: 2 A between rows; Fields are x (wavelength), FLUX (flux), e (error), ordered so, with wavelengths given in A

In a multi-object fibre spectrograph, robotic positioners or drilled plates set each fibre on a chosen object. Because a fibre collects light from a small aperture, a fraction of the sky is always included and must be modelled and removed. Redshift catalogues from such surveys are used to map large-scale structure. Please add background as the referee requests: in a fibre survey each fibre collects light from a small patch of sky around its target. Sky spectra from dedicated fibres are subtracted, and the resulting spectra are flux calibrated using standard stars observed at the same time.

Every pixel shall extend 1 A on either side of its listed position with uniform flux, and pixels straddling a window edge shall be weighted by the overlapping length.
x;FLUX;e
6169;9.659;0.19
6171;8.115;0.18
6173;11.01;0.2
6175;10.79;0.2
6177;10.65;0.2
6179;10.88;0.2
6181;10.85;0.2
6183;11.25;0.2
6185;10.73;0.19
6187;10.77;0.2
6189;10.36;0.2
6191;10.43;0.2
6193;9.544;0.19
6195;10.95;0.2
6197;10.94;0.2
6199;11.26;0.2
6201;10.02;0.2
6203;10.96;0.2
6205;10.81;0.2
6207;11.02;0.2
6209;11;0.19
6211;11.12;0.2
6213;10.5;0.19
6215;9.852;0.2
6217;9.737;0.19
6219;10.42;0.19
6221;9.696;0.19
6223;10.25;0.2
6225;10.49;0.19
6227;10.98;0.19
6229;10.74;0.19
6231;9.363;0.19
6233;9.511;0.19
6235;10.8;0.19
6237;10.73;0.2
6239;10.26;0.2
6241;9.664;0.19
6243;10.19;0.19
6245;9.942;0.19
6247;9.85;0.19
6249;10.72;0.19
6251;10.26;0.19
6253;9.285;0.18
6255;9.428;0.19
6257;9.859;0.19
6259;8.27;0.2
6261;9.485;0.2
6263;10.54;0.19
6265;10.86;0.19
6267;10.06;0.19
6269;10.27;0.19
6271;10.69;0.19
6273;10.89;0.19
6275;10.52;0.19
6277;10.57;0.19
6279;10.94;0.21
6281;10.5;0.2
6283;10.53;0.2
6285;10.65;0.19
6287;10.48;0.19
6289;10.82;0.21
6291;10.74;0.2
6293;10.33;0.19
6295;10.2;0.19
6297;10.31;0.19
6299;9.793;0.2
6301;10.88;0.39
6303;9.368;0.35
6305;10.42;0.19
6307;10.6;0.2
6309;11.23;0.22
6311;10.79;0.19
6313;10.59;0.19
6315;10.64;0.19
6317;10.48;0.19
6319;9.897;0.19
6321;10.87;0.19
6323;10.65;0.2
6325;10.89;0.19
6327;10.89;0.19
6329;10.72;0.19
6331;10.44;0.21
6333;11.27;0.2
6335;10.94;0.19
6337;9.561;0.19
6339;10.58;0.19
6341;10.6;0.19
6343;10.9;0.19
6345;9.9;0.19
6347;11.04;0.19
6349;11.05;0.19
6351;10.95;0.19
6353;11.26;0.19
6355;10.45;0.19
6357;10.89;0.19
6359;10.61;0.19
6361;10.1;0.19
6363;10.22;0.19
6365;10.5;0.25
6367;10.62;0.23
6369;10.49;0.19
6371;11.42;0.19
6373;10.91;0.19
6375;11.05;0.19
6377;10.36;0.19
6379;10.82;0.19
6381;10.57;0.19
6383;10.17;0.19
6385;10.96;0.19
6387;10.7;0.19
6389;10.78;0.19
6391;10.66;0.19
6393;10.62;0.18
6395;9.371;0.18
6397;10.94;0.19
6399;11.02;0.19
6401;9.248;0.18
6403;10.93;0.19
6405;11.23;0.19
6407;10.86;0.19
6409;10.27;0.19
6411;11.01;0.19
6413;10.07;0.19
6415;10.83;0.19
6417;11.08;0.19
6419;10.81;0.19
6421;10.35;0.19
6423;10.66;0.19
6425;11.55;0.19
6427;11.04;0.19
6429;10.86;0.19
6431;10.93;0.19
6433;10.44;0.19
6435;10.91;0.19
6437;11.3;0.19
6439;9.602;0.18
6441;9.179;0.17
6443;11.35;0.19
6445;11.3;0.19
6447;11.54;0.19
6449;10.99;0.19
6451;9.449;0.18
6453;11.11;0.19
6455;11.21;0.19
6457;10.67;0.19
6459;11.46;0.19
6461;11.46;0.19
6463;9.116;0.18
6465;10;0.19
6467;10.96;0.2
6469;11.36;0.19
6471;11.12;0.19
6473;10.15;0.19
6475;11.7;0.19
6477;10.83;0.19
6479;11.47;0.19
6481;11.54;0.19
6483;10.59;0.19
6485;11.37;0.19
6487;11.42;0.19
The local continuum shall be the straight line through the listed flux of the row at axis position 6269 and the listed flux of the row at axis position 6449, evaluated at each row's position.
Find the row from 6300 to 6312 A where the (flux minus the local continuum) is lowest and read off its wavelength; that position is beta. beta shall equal 6303 A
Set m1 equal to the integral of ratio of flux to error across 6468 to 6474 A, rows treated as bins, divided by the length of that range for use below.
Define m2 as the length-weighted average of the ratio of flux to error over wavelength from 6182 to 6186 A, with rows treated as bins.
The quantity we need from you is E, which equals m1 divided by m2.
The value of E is 1.02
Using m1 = 57.2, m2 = 56.4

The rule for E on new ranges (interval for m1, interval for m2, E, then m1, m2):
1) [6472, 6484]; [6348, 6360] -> 1.02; 58.1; 57.2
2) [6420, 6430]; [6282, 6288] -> 1.05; 57.3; 54.6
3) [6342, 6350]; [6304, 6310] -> 1.07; 56.4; 53.0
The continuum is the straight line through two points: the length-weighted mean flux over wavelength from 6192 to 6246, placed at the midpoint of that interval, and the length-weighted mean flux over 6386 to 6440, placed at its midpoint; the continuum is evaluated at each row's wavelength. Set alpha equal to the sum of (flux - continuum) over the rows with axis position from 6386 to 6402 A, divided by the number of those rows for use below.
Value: -0.23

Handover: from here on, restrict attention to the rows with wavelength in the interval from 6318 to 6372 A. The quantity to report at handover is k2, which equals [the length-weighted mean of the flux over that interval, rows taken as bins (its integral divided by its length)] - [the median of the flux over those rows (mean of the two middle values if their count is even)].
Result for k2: 0.01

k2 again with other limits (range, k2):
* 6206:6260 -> -0.10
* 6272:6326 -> -0.05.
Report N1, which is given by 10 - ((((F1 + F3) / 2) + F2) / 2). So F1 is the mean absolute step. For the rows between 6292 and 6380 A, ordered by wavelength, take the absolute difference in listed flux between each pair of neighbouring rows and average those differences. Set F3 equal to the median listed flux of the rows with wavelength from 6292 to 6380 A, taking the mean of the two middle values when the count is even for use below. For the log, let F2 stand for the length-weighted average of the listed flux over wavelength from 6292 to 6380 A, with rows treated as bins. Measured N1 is 1.93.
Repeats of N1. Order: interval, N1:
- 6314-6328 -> 1.94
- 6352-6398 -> 1.91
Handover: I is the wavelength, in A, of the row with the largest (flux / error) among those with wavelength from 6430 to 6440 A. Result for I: 6437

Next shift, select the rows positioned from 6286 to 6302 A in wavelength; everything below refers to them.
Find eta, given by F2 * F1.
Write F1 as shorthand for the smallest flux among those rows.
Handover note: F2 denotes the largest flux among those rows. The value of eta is 107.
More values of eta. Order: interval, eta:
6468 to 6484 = 119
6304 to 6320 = 111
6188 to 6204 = 107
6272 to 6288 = 115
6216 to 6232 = 103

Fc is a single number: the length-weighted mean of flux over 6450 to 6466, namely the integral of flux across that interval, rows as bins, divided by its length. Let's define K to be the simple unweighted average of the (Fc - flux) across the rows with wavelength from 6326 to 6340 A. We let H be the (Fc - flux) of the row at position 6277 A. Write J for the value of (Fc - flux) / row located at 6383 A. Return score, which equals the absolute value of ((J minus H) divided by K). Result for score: 5.8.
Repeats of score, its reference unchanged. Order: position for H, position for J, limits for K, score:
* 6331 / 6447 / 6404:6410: 4.8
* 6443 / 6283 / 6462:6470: 4.1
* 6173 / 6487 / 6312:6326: 28.3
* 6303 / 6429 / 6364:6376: 5.5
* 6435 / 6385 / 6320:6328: 0.2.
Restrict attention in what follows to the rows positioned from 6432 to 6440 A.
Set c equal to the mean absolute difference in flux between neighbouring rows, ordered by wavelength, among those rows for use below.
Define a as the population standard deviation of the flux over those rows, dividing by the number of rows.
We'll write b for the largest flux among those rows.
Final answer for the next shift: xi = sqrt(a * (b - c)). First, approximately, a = 0.63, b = 11.3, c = 0.9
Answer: 2.6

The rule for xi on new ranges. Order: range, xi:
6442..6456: 2.7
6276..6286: 1.3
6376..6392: 1.6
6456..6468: 3.0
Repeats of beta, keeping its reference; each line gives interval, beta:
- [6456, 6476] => 6463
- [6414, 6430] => 6421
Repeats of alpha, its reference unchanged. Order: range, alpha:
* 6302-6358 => 0.08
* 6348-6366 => 0.08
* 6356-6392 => 0.04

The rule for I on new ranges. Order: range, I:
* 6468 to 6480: 6475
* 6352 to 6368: 6353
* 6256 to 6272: 6265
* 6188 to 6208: 6199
